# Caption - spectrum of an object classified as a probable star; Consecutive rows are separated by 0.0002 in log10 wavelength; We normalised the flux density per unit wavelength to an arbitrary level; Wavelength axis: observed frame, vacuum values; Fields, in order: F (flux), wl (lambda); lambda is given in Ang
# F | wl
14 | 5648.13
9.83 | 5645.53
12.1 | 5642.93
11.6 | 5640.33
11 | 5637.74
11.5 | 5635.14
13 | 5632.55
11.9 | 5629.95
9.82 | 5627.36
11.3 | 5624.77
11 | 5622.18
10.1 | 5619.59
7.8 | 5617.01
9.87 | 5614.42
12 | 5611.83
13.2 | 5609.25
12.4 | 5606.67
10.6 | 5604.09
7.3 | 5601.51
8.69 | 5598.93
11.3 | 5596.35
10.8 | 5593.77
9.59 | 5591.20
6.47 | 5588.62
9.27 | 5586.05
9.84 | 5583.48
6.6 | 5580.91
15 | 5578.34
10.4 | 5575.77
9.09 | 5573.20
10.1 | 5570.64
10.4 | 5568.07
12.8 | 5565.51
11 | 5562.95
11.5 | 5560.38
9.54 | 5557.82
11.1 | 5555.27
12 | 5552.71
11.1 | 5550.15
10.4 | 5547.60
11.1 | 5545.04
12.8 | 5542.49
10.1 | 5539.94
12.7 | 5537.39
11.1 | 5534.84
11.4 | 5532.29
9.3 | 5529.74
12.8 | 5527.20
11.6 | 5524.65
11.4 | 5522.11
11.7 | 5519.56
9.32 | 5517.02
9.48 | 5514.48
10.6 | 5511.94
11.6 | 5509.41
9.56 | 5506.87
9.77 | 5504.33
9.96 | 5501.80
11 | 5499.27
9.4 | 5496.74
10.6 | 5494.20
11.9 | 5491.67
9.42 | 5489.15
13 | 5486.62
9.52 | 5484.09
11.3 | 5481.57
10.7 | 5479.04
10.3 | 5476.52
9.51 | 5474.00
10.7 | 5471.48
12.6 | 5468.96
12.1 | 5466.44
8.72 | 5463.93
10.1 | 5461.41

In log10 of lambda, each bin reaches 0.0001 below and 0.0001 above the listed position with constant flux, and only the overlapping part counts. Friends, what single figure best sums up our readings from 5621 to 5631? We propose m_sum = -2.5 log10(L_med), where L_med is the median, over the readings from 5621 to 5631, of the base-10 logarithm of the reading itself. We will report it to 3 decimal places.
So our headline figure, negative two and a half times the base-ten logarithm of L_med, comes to -0.050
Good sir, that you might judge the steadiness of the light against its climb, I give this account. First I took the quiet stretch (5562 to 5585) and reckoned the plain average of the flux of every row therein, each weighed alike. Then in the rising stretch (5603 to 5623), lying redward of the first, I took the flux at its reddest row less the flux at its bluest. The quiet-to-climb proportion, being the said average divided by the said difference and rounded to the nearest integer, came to 26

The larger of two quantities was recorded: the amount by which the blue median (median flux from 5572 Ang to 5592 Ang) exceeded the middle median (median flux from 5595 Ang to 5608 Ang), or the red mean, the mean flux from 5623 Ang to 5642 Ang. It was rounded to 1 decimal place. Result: 11.4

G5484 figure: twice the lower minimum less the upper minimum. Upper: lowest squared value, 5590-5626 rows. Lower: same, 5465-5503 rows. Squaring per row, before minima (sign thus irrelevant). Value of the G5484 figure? 123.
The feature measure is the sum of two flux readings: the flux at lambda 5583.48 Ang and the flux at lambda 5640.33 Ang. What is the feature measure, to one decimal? 21.4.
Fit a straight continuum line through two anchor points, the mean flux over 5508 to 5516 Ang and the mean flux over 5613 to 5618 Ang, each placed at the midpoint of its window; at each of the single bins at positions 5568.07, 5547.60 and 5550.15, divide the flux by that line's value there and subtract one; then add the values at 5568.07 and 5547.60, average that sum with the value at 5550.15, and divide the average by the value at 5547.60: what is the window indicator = 2.8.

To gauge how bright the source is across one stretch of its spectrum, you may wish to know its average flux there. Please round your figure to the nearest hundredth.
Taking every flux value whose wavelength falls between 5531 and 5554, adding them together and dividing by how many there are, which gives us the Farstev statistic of 11.41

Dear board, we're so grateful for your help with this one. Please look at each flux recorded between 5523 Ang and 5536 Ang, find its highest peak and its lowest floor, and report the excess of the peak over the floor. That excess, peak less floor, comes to 3.5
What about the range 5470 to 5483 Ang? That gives 1.8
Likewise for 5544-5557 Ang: 1.6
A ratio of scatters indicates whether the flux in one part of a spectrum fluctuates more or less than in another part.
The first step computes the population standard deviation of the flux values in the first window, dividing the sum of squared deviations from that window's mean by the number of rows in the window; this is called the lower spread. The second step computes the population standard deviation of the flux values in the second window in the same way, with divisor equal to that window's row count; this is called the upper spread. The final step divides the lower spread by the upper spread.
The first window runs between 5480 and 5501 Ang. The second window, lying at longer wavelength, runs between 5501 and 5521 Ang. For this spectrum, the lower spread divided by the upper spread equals 1.4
